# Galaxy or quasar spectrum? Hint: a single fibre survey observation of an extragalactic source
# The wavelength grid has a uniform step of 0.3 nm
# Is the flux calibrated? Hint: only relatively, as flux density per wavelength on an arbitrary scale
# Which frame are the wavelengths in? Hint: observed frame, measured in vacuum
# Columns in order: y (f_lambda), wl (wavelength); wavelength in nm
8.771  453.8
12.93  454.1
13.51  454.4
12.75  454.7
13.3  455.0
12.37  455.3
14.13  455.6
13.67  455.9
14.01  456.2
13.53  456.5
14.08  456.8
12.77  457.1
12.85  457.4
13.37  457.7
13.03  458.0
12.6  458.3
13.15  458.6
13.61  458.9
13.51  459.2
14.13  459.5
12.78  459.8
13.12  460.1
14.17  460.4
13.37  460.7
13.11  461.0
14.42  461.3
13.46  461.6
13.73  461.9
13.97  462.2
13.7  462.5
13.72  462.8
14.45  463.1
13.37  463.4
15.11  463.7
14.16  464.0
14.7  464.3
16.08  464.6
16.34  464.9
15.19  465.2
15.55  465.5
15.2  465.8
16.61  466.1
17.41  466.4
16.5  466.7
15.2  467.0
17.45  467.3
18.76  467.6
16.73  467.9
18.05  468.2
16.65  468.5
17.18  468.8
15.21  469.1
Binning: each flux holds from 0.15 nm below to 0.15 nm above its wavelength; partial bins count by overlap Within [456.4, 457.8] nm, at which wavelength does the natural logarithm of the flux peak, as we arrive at 456.8 nm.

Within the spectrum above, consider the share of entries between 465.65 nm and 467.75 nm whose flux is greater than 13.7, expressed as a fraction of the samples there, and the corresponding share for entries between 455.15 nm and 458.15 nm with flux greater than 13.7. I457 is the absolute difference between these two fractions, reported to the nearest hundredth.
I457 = 0.70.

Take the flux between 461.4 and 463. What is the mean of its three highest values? 13.8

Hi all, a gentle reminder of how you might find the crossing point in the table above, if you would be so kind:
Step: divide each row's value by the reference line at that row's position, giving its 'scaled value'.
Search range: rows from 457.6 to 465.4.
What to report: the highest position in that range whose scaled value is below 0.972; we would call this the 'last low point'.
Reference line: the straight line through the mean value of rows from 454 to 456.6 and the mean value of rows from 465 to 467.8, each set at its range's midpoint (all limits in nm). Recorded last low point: 465.2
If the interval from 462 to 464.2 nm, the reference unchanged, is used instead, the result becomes 464.0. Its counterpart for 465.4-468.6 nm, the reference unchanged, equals 467.0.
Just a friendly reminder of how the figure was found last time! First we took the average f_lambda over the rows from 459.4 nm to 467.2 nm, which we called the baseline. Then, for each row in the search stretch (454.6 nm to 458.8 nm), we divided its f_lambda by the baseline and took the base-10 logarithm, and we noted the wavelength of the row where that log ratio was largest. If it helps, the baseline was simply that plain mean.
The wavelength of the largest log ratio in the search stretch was 455.6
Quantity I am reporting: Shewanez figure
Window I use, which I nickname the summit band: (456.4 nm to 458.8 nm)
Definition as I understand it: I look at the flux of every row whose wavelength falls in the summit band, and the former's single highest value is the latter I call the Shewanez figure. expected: 14.08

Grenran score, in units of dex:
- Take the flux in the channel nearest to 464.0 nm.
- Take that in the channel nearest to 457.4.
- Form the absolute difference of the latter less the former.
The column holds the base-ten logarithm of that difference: 0.1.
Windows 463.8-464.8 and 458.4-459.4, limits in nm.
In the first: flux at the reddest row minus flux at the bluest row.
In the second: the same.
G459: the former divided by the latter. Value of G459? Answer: 5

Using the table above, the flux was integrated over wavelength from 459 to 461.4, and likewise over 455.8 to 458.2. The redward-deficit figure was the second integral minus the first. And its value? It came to 0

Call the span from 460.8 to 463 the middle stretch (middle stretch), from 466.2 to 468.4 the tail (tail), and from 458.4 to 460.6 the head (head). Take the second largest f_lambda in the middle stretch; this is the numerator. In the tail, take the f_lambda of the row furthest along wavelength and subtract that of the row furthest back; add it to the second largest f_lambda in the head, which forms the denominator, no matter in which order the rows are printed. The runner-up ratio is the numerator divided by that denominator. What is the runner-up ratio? 0.95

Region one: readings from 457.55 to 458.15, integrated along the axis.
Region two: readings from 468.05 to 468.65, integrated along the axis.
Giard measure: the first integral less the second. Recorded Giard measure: -2.5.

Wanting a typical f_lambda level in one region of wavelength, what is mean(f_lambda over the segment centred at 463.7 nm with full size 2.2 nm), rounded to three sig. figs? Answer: 14.5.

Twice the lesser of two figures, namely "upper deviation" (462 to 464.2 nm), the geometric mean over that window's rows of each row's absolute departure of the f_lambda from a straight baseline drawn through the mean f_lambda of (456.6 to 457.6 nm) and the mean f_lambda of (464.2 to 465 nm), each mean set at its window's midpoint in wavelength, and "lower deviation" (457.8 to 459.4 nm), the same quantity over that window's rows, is 1.0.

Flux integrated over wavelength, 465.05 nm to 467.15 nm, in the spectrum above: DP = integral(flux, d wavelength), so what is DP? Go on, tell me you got 33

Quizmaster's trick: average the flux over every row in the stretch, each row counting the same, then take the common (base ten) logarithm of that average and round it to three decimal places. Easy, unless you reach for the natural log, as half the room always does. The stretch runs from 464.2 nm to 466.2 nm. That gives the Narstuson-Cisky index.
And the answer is 1.195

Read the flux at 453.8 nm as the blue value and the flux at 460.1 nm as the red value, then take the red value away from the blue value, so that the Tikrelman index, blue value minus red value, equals -4.3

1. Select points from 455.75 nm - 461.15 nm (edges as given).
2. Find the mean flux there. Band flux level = 13.4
